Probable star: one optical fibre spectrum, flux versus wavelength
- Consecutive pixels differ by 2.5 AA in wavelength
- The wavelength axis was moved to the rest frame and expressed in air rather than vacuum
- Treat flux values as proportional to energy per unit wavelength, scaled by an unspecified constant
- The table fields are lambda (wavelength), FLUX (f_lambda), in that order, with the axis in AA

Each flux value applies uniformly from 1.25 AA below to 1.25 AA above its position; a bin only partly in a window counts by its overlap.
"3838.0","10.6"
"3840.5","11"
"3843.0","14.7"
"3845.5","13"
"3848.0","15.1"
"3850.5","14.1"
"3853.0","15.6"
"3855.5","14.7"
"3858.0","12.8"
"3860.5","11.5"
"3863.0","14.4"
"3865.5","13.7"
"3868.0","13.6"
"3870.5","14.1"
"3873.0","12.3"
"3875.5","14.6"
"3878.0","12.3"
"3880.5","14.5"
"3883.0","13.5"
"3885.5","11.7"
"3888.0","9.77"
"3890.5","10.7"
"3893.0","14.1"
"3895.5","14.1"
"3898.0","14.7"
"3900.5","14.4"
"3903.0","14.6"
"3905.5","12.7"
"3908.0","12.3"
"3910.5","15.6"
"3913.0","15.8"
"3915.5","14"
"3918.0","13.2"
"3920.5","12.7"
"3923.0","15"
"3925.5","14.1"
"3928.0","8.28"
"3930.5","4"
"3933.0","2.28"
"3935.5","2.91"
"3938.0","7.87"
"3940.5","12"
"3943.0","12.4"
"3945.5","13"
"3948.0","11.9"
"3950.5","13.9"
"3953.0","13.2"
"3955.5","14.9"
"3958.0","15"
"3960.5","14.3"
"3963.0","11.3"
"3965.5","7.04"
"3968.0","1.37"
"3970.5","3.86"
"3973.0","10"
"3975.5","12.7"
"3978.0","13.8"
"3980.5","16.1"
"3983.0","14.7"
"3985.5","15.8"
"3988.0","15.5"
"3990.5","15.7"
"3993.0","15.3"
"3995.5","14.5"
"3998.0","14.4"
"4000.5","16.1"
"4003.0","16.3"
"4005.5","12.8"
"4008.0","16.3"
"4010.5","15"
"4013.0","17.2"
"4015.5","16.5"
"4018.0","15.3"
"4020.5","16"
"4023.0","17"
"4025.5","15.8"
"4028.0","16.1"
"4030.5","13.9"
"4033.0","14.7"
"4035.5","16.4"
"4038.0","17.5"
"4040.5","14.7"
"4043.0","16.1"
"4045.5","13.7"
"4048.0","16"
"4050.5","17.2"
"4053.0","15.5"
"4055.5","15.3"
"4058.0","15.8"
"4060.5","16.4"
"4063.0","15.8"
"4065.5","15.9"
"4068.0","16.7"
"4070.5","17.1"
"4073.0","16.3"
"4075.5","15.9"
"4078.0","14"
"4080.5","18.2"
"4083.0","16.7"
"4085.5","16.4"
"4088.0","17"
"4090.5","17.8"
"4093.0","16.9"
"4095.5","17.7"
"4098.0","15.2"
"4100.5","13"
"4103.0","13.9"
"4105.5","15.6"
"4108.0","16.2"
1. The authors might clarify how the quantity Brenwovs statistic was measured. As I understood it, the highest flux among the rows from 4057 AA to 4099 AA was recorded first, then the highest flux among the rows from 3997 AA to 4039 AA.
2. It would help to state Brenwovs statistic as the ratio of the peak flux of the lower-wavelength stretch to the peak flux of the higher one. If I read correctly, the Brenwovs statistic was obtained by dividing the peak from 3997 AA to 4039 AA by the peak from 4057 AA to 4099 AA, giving 0.96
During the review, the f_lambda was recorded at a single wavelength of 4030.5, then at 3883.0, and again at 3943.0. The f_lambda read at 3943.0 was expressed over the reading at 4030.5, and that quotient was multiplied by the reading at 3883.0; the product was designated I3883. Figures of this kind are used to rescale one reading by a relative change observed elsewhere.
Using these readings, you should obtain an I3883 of 12.0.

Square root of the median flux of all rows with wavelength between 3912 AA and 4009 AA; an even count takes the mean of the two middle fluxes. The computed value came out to 3.71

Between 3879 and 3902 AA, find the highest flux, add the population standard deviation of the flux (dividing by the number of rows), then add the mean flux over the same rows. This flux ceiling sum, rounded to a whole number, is 29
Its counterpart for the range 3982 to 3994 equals 32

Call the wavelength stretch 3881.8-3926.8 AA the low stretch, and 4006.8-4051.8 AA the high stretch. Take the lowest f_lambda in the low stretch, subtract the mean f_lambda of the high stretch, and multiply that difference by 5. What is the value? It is -30.4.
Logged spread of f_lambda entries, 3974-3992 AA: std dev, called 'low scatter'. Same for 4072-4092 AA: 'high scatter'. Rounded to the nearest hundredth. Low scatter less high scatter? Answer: -0.04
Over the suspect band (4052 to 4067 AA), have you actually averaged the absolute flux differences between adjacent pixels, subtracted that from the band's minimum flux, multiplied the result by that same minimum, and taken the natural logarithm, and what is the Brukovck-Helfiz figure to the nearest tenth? 5.4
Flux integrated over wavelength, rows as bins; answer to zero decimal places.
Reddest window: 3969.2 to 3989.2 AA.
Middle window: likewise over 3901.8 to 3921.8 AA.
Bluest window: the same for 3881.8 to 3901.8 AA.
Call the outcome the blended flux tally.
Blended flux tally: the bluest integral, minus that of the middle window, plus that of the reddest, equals 236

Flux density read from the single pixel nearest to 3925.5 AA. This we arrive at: 14.1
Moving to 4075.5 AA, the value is 15.9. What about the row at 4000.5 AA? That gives 16.1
